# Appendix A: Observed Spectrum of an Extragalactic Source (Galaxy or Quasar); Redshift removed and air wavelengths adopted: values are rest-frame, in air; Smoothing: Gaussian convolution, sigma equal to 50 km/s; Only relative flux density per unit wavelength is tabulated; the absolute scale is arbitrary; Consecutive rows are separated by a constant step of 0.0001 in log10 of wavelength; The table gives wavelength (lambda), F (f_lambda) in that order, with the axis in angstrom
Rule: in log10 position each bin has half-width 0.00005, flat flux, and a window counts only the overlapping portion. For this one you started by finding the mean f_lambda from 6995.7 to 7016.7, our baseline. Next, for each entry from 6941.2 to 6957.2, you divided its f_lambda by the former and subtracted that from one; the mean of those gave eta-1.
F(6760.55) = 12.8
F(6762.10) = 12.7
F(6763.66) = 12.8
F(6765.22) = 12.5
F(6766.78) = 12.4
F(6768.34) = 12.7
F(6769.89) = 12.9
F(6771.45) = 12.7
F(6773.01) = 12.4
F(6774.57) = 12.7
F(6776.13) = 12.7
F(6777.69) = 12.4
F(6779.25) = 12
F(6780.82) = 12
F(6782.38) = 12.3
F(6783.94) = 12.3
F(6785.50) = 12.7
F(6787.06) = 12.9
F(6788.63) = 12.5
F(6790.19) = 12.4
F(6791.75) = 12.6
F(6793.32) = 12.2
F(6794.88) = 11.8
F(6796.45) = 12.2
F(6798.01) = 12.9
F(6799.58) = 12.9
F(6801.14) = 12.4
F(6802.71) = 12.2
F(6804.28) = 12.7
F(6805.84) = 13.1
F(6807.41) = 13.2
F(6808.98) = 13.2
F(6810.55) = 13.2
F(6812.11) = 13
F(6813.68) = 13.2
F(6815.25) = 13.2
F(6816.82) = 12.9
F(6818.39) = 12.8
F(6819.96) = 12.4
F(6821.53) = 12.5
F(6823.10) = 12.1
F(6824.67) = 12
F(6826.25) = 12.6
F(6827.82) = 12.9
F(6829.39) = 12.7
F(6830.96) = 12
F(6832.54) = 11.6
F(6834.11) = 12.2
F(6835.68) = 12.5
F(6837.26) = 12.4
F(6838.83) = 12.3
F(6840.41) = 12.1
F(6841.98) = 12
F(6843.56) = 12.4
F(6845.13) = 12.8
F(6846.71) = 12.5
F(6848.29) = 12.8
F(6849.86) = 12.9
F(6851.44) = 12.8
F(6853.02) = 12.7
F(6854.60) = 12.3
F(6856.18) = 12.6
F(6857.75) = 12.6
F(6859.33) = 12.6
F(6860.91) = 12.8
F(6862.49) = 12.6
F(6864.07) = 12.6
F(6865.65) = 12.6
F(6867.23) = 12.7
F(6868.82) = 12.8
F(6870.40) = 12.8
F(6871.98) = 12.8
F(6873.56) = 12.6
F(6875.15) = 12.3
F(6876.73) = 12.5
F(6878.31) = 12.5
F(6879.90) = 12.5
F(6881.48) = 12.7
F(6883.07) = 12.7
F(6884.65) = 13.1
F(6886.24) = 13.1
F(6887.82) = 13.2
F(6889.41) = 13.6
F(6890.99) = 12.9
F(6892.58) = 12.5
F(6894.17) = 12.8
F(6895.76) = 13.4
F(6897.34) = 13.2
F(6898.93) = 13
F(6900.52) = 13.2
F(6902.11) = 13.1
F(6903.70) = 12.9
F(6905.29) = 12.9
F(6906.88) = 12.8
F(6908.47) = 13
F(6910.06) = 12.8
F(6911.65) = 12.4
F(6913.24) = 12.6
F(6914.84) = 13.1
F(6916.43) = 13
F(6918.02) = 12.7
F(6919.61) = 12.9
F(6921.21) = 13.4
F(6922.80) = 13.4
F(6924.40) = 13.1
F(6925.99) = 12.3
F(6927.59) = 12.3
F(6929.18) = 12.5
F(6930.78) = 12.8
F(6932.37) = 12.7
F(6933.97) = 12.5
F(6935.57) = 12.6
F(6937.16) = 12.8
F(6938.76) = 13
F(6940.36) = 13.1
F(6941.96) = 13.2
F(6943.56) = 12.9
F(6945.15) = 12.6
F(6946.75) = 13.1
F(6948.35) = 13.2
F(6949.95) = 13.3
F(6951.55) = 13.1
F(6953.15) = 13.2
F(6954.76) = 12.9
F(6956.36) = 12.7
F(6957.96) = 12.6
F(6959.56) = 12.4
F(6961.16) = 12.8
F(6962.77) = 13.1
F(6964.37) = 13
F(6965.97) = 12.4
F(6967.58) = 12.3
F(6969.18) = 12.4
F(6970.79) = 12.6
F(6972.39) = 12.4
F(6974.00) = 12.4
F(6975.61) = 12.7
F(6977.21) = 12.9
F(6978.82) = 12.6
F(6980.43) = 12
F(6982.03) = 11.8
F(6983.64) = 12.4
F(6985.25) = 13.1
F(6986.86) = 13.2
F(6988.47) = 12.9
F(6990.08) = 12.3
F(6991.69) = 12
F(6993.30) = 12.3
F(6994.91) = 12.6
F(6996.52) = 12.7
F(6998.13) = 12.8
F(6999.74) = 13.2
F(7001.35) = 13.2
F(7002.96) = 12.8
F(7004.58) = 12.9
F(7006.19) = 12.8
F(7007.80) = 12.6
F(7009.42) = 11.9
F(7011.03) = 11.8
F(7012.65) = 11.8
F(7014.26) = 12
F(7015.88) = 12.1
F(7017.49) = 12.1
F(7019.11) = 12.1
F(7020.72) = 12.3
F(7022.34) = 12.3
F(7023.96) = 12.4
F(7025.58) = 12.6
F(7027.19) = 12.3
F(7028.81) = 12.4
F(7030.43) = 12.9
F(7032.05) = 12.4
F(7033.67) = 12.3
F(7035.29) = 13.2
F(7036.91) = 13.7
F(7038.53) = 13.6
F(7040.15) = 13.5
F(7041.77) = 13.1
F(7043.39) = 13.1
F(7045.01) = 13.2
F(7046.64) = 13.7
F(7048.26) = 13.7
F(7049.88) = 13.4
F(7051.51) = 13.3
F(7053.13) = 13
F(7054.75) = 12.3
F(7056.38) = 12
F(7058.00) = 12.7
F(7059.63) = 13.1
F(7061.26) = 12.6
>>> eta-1 -0.04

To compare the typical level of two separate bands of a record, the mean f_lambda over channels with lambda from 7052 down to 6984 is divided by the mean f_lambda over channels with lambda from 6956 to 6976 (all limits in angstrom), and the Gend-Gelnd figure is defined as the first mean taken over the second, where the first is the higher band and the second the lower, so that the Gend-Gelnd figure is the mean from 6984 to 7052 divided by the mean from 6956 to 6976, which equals 1.01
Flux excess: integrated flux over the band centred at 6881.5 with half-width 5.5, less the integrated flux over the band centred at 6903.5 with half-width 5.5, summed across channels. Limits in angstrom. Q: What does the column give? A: -3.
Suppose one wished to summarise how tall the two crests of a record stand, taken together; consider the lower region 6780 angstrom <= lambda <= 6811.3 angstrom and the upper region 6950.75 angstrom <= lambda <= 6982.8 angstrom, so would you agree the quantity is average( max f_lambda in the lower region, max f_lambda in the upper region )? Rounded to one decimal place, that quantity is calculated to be 13.2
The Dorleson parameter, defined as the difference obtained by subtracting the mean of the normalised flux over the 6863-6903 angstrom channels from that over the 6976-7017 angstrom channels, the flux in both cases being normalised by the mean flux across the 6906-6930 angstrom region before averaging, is -0.03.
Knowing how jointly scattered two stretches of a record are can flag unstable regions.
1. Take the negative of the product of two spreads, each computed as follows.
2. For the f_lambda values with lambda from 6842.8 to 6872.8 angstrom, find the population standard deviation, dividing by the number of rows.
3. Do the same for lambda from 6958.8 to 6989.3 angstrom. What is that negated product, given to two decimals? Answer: -0.06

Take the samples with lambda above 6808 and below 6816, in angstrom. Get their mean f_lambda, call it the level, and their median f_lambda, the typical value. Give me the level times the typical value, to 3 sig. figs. 174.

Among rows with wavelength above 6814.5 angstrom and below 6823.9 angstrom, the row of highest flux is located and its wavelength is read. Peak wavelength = 6815.25 angstrom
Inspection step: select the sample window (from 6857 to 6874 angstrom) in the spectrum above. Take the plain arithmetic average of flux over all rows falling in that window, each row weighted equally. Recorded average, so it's 12.7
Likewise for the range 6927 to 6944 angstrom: 12.8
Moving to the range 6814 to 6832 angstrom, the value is 12.6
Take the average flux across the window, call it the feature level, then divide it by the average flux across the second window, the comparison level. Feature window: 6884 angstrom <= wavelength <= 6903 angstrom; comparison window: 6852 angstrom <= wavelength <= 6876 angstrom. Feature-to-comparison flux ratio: 1.037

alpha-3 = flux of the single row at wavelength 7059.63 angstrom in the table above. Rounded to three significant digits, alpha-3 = 13.1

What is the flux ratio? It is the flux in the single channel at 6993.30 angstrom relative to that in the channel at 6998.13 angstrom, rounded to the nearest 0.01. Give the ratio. 0.96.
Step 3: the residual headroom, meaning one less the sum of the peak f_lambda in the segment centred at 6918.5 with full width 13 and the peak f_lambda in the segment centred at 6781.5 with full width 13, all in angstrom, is -25.30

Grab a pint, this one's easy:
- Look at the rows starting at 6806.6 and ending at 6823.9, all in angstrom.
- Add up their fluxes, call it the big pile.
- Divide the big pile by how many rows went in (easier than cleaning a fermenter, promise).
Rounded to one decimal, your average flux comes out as 12.9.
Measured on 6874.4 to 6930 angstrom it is 12.9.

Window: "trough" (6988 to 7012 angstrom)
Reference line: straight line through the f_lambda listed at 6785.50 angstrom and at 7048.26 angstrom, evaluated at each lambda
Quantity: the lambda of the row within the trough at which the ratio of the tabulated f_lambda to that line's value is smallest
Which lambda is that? 7011.03 angstrom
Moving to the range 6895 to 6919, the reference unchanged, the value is 6911.65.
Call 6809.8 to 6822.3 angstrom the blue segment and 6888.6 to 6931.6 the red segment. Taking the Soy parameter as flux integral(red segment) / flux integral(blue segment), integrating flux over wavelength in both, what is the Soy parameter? 3.4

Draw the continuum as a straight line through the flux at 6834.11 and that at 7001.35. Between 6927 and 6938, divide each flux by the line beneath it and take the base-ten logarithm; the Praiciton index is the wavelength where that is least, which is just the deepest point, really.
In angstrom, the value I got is 6927.59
